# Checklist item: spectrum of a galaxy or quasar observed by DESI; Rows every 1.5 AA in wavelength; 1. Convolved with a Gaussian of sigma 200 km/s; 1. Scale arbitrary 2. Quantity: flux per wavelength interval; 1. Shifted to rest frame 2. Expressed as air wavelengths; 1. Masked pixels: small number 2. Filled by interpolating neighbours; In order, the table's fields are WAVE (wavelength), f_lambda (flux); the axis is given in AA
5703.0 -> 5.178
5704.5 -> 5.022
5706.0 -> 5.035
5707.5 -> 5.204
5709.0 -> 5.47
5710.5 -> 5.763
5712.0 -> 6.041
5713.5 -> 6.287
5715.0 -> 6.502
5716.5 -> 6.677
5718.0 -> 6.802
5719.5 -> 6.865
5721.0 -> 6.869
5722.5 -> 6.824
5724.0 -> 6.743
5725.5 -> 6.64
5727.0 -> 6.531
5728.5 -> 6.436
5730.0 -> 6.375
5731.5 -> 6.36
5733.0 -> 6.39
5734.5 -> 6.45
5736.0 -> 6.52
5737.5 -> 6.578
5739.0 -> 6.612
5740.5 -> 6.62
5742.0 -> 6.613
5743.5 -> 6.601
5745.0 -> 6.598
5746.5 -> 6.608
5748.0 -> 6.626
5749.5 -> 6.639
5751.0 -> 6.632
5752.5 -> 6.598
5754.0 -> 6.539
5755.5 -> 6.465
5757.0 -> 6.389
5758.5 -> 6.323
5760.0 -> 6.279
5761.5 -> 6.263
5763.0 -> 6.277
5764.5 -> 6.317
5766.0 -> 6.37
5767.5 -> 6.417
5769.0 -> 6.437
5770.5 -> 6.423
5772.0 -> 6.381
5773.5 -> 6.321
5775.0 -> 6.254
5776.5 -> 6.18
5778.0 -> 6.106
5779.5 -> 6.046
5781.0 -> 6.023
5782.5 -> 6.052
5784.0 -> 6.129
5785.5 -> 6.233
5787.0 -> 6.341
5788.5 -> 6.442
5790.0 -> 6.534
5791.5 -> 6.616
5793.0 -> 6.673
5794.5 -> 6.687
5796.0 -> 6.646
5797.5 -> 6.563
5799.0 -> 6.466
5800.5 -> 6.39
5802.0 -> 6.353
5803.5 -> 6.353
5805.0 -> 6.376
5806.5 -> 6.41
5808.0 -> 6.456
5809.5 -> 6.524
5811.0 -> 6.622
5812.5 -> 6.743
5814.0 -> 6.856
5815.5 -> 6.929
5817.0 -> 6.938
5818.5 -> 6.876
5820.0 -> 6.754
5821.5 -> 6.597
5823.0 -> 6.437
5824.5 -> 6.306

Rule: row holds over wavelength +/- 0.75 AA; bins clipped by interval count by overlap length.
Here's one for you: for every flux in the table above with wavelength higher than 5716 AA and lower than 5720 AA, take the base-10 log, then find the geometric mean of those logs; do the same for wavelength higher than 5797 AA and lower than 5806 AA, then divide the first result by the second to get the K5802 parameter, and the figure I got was 1.03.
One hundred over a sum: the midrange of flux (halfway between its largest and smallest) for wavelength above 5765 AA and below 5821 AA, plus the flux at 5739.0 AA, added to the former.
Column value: 7.64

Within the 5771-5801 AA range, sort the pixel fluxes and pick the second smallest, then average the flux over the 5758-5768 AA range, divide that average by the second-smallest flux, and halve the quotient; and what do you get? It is 0.523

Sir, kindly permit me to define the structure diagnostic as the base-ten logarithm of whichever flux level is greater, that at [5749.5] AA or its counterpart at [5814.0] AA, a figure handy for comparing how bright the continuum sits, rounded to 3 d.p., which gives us 0.836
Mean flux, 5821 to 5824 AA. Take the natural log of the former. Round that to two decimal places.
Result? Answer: 1.87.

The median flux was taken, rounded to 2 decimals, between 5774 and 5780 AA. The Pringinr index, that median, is 6.14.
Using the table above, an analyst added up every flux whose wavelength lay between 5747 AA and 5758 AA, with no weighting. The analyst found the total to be 45.9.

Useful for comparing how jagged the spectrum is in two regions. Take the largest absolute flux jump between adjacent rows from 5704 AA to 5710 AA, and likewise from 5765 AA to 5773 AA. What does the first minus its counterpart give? 0.22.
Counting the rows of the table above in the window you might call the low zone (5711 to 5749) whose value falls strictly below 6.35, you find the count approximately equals 2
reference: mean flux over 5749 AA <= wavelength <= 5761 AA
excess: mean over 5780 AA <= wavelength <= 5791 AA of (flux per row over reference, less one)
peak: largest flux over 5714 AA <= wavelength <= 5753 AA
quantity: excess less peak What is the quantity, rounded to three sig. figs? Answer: -6.90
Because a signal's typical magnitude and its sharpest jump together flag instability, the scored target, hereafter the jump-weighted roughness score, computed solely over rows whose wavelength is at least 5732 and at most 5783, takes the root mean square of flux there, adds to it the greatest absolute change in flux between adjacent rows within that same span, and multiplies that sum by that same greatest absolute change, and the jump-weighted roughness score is 0.5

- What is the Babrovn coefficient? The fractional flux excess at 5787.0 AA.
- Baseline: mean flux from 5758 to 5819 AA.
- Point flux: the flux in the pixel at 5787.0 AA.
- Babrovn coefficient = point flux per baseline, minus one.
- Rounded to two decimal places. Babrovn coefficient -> -0.01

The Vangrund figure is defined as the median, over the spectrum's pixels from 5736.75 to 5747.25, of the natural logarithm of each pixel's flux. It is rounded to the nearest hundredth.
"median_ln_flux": 1.89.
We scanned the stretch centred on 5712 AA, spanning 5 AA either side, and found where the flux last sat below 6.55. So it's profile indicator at 5715.0 AA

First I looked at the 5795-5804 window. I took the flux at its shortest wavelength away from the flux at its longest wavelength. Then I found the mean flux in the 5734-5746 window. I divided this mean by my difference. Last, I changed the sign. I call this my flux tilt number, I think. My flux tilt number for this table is 22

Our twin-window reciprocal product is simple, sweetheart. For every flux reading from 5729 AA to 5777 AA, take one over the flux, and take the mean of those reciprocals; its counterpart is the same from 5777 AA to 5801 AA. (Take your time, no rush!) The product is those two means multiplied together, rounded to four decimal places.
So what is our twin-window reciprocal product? 0.0244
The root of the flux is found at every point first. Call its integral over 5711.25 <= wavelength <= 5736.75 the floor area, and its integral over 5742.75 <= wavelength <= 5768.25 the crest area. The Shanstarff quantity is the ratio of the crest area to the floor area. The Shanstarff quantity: 0.99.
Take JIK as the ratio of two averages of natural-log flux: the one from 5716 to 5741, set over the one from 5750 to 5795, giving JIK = 1.02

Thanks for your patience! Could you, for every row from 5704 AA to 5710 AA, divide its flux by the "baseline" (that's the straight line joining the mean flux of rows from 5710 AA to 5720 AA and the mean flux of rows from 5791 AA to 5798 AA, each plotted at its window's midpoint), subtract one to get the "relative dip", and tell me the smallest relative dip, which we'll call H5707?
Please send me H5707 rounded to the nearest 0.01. -0.21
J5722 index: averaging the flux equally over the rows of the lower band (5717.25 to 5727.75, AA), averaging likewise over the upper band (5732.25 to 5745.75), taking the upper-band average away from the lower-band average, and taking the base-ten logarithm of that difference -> -0.70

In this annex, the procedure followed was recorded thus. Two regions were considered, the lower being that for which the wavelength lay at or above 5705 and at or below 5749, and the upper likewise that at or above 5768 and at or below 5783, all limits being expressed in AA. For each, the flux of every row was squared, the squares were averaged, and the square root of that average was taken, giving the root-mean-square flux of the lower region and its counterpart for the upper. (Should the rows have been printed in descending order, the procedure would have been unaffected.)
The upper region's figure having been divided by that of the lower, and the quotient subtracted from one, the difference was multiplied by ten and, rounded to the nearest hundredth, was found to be 0.30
